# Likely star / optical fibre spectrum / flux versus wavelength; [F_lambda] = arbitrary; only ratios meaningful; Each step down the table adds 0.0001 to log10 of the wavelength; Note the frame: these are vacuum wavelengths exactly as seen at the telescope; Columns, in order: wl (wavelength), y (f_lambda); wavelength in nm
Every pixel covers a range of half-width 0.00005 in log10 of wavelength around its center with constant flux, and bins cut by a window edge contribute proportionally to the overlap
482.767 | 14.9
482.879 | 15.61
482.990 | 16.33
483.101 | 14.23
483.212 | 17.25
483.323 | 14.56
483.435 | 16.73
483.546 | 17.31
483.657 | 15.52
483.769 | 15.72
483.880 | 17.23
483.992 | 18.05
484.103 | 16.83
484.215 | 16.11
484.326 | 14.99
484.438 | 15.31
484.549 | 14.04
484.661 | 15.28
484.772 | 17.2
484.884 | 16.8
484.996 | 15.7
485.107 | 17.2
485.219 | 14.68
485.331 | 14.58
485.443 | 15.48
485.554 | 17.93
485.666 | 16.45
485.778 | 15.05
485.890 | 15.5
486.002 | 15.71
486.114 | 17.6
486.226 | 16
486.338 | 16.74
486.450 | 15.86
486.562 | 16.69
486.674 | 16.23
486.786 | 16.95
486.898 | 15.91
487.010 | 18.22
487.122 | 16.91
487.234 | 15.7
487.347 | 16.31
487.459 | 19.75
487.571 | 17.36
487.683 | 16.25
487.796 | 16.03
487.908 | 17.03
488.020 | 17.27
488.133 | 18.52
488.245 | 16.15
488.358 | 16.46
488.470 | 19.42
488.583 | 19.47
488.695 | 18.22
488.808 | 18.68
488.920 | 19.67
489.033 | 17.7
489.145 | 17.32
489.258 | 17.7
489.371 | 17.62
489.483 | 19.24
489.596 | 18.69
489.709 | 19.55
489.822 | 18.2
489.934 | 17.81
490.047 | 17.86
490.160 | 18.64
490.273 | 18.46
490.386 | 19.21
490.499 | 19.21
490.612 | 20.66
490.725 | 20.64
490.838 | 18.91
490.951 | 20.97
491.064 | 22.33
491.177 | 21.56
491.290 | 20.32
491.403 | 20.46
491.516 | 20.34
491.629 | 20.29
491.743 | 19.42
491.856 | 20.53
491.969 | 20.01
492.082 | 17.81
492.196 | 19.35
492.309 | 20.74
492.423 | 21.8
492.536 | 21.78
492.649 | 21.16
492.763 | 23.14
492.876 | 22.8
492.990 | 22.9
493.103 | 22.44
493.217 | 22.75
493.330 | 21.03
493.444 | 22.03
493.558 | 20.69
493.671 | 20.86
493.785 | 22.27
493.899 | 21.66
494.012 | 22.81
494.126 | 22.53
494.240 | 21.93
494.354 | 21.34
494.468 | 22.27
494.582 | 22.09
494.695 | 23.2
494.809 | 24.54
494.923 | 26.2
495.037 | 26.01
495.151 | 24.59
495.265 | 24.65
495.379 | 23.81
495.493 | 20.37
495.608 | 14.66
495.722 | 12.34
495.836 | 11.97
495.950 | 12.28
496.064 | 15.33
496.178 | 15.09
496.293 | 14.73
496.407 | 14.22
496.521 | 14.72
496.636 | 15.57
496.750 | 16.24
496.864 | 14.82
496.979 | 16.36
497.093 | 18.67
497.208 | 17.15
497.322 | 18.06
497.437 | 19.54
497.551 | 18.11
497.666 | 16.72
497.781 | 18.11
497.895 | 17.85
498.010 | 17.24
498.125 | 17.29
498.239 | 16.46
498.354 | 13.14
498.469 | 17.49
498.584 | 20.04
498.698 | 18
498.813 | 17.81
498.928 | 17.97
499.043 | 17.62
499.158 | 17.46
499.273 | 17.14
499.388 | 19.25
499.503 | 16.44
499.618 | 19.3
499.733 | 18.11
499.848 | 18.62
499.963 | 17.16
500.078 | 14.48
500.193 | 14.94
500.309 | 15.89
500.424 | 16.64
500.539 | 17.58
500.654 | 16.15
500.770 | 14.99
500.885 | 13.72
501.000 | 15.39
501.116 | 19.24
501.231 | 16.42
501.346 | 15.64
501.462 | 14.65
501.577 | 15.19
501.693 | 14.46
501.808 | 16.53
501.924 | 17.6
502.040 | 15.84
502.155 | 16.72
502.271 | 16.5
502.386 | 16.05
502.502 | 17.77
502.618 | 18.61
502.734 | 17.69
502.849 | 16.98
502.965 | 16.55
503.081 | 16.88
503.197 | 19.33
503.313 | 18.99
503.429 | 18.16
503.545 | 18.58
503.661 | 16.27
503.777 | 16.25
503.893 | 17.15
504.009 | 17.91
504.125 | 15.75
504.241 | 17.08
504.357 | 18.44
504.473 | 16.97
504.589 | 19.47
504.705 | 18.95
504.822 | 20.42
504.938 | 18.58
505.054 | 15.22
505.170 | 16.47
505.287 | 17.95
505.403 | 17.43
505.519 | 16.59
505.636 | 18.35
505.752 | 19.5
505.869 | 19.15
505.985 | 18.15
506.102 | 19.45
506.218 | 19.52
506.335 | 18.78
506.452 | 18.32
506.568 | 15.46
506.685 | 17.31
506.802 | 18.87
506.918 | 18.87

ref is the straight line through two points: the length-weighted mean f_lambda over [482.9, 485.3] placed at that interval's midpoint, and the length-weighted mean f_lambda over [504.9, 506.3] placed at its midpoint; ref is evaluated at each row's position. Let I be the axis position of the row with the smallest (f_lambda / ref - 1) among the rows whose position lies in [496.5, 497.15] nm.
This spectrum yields 496.521 nm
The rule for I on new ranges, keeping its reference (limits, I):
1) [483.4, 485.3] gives 484.549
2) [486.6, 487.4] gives 487.234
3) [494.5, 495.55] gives 495.493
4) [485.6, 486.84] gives 485.778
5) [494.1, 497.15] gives 495.836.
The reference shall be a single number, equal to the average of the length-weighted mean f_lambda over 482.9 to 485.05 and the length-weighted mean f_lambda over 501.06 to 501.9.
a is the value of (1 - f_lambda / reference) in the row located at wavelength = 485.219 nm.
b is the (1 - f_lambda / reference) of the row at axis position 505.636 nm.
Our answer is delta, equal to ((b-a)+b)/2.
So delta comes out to -0.2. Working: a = 0.09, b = -0.14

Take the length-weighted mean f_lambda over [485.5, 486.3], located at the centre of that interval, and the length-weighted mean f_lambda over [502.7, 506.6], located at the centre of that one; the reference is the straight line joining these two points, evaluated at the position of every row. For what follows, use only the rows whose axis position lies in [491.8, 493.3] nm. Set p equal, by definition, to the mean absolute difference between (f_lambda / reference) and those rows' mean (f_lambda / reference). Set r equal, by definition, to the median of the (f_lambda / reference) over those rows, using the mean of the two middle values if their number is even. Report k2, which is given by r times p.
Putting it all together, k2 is 0.10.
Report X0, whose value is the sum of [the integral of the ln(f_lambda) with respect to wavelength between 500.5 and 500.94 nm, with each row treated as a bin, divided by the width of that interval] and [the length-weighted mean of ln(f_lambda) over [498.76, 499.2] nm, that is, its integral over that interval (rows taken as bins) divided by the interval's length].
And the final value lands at 5.61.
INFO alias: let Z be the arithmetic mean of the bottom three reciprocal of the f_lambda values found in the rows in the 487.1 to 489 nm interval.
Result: 0.051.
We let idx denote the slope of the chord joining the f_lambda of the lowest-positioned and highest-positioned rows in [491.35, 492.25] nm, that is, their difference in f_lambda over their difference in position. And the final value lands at -1.4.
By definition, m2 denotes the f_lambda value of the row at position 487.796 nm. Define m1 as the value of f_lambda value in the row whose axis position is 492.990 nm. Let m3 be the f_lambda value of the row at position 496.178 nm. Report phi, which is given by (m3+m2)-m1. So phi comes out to 8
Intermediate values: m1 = 22.9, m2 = 16.03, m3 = 15.09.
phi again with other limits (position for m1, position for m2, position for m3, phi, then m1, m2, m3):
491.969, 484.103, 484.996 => 13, 20.01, 16.83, 15.7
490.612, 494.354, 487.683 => 17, 20.66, 21.34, 16.25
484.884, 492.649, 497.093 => 23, 16.8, 21.16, 18.67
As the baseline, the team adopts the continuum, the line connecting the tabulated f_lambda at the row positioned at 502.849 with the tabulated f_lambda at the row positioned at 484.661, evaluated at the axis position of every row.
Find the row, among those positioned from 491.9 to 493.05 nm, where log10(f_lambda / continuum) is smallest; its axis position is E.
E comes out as 492.082 nm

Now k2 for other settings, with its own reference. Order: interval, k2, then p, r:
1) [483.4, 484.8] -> 0.06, 0.060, 1.00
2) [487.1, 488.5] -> 0.06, 0.060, 1.03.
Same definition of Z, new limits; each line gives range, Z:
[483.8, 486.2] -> 0.056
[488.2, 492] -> 0.046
